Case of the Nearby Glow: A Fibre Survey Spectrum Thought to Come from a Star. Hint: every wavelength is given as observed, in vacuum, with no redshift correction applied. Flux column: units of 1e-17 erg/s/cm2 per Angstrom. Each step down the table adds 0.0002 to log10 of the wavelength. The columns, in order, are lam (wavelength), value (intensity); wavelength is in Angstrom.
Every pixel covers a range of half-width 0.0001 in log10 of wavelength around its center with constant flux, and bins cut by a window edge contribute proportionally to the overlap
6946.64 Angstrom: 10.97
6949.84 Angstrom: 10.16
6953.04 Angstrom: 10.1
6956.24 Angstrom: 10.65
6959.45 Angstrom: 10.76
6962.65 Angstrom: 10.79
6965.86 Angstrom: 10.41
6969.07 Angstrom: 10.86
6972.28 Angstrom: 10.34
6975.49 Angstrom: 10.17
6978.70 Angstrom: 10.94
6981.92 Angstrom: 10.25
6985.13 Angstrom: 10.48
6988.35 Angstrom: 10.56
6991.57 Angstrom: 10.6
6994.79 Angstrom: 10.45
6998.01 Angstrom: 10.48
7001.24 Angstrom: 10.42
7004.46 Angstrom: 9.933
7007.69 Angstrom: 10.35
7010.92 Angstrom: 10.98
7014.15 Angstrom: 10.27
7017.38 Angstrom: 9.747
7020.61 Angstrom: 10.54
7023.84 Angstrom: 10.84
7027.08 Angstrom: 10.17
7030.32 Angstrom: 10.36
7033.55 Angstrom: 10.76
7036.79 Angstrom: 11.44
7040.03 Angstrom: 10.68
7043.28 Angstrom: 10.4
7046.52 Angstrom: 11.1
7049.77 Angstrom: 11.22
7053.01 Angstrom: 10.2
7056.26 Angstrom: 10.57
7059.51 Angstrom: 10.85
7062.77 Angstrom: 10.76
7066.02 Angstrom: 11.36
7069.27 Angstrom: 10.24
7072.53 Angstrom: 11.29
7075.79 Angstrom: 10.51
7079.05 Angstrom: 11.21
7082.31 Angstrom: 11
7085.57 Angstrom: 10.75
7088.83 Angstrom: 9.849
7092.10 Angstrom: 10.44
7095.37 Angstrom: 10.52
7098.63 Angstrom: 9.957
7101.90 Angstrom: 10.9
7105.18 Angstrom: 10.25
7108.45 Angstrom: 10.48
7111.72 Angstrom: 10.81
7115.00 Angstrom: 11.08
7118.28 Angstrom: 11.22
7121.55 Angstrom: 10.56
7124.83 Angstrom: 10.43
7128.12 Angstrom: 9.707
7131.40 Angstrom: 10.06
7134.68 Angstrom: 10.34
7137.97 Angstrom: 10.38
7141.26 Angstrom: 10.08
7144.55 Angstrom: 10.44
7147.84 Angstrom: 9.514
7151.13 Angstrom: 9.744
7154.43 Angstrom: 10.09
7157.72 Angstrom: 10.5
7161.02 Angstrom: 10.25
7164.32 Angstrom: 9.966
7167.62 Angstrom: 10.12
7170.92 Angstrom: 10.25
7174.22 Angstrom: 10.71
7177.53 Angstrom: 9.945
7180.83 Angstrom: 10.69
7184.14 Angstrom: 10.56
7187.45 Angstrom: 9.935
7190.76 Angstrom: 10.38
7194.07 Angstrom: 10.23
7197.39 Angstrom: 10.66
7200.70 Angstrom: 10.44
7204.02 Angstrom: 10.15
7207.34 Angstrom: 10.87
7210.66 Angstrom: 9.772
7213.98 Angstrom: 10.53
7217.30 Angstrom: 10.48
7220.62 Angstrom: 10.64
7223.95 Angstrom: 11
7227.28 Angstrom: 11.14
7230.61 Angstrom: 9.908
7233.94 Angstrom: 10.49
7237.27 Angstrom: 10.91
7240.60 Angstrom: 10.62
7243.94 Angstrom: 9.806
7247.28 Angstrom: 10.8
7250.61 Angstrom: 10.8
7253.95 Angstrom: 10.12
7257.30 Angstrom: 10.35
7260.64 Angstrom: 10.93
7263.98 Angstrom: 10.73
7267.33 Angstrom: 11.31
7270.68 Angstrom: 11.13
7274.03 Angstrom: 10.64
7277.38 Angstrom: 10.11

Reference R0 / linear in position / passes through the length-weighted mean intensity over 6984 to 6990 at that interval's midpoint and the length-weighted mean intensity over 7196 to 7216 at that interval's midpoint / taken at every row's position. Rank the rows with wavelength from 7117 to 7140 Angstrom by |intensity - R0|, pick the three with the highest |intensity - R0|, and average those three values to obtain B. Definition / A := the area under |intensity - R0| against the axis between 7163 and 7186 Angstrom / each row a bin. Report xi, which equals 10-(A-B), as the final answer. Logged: 3.7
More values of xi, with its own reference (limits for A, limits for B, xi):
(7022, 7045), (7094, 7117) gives 3.0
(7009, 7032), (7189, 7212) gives 2.9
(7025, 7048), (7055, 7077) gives 2.3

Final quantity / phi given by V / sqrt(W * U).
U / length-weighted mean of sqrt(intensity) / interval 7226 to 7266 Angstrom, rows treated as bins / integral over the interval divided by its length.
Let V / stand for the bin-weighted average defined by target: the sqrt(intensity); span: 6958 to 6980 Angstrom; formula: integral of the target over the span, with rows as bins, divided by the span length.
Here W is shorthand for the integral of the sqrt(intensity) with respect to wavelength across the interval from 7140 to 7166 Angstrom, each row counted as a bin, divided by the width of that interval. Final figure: 1.01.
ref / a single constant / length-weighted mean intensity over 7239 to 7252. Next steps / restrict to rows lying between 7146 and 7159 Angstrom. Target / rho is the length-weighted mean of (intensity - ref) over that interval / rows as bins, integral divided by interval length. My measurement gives -0.55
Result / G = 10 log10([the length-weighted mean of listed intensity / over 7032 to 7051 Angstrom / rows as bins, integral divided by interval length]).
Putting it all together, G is 10.4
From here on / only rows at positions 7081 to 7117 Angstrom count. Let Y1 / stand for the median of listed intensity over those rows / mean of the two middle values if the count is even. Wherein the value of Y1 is 10.5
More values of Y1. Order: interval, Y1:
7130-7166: 10.1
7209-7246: 10.5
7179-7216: 10.4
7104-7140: 10.4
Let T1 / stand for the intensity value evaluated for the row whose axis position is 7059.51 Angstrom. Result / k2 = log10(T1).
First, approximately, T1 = 10.85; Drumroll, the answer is 1.035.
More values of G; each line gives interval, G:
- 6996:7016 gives 10.2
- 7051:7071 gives 10.3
